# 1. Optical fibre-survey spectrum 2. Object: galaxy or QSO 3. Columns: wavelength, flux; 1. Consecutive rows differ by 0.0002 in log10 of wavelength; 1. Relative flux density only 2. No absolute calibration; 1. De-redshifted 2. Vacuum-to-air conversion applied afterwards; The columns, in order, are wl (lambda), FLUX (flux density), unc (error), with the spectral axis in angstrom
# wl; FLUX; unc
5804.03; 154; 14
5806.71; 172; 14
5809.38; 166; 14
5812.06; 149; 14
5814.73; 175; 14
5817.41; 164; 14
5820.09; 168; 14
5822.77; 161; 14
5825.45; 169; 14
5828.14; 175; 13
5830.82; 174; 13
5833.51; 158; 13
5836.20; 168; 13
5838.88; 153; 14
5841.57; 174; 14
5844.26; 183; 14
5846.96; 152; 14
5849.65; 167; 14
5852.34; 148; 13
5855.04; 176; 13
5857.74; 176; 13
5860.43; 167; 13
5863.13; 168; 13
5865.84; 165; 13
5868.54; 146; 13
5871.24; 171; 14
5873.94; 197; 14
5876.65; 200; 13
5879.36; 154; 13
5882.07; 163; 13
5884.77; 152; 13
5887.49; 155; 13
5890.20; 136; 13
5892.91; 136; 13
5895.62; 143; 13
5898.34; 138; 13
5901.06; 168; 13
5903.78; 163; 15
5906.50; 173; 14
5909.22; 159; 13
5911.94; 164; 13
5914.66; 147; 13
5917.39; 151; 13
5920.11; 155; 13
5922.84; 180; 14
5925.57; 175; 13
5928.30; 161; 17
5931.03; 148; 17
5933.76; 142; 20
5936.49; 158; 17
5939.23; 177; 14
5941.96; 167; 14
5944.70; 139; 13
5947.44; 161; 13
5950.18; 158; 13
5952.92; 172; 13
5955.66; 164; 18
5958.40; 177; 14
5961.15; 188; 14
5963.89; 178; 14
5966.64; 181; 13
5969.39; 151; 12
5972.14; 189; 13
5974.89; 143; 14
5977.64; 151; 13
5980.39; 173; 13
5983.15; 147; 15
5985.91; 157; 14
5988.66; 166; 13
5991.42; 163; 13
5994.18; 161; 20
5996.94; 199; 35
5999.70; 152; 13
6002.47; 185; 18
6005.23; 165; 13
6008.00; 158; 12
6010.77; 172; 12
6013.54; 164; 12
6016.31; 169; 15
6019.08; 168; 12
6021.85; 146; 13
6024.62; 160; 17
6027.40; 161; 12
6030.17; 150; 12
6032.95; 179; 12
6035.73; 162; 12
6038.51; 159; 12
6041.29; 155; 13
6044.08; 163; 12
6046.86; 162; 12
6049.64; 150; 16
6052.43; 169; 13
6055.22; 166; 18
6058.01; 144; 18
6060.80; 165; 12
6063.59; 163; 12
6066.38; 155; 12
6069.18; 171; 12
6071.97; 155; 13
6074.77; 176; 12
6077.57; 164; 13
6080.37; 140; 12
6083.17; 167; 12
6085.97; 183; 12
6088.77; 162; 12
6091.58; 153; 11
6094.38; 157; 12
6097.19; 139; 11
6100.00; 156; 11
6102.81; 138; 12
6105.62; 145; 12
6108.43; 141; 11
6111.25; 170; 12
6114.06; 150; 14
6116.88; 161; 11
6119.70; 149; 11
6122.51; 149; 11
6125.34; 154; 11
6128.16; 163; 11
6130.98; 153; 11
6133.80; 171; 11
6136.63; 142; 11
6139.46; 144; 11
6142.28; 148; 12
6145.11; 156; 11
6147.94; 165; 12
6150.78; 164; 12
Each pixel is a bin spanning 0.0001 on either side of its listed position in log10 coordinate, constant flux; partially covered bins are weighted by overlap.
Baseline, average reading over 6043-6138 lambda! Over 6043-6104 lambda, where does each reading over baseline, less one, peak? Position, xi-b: 6085.97 angstrom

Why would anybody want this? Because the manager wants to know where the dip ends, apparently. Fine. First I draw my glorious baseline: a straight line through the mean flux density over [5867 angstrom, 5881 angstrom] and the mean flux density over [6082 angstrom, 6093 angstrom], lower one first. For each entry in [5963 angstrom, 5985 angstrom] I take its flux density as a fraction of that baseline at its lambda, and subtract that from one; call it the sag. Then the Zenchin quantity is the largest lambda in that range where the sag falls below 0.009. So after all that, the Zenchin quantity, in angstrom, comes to 5980.39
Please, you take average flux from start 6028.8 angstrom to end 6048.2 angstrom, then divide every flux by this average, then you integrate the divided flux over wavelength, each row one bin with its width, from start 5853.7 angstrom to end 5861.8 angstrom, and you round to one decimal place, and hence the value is 8.7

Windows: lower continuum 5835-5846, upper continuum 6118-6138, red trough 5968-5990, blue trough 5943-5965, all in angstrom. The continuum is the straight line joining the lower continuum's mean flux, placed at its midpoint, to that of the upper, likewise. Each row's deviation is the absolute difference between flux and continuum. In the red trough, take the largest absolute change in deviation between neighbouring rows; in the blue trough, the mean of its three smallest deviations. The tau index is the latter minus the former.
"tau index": -12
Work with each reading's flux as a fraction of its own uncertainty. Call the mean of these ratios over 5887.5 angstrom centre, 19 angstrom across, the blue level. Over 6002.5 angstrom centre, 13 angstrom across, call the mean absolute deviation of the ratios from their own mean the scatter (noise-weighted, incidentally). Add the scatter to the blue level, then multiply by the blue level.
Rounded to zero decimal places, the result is 155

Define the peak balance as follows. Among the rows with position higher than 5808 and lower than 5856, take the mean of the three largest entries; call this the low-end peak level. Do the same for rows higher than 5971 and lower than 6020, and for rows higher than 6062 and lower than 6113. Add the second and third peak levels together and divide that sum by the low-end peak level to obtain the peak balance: 2.07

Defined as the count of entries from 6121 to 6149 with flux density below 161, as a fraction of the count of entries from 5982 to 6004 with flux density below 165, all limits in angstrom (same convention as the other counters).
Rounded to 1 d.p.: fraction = 1.4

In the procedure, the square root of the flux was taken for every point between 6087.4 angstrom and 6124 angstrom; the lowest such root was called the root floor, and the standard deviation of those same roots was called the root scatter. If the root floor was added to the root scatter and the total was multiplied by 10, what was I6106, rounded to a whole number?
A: 121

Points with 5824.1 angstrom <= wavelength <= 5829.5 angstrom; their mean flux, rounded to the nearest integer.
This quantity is 172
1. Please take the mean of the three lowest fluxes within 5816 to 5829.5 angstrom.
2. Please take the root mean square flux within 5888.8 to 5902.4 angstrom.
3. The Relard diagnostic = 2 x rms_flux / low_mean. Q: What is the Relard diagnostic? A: 1.76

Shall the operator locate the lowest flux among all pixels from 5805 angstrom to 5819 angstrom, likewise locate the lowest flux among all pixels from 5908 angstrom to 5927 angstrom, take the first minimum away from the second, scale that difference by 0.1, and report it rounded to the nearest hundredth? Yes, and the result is -0.20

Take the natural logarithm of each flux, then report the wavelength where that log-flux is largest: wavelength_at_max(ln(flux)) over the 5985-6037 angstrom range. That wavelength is 5996.94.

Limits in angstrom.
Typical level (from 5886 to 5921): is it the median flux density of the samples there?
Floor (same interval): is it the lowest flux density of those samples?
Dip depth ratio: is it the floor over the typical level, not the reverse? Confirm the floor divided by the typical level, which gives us 0.877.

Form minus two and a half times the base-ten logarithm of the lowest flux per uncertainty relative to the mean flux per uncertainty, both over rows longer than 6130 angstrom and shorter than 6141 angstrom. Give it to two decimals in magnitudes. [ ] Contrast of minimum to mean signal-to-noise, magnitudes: 0.08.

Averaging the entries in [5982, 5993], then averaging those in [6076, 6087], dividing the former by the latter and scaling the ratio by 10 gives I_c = 9.7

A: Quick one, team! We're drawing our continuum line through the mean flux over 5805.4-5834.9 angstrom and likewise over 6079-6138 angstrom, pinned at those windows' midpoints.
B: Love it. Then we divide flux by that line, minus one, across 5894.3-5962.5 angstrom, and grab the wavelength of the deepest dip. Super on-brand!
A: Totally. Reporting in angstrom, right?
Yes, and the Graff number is 5898.34 angstrom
